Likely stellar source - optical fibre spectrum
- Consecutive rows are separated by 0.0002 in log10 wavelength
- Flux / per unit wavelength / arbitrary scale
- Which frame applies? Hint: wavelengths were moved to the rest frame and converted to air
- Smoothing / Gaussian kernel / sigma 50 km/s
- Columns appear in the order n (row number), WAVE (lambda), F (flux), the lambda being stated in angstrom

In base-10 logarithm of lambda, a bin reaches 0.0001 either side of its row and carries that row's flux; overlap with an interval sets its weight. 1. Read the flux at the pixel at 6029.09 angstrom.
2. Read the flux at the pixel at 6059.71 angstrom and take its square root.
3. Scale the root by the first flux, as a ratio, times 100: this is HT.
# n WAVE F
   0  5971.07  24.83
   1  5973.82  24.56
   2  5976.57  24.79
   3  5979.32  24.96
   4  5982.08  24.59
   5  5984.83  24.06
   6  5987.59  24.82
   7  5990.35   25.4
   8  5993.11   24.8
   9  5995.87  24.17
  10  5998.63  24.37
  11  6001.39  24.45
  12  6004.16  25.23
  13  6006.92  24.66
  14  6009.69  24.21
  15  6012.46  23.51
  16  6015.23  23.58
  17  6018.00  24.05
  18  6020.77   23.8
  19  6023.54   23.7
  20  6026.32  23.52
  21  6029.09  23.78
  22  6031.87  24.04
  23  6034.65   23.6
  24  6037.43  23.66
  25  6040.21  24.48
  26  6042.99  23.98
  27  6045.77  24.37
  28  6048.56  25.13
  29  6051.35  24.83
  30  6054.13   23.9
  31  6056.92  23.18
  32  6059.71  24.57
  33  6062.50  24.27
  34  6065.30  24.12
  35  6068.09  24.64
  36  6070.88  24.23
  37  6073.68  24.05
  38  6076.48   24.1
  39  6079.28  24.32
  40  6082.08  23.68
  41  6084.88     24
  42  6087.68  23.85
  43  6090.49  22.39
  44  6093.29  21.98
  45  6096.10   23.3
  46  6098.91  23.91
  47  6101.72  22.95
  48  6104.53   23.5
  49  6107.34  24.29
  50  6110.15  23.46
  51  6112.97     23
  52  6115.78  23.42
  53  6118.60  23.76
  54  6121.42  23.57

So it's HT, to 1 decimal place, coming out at 20.8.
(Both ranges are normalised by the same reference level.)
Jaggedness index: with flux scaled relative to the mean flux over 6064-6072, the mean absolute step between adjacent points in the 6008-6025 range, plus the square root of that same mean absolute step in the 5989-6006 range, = 0.150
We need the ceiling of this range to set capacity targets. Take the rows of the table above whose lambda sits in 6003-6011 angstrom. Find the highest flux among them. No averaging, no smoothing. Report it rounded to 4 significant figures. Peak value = 25.23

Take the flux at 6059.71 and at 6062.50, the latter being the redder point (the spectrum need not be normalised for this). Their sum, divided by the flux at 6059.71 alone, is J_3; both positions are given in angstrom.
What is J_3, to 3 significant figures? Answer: 1.99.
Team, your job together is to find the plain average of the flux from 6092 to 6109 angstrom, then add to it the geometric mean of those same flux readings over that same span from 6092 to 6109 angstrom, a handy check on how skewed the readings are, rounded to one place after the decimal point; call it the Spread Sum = 46.6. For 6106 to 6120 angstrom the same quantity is 47.2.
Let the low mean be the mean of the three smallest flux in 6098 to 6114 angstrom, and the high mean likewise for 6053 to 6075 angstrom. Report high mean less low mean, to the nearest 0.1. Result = 0.6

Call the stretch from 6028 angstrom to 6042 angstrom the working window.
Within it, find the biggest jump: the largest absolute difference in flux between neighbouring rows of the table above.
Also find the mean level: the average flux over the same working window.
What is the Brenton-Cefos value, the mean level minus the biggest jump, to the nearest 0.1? 23.1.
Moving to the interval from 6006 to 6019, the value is 23.3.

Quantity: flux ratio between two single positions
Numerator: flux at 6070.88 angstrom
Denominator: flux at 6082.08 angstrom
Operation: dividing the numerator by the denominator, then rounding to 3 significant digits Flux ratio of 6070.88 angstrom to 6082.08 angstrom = 1.02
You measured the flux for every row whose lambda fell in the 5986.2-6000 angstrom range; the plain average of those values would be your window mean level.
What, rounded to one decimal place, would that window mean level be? 24.7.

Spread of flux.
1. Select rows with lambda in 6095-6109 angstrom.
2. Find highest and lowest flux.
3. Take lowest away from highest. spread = 1.34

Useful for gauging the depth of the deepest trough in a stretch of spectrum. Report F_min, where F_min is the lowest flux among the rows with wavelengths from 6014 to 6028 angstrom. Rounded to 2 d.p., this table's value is 23.52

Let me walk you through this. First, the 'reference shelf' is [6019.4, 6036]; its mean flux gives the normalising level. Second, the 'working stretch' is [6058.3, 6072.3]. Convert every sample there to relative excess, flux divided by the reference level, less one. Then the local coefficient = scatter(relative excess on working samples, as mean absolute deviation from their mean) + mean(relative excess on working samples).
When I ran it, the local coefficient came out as 0.034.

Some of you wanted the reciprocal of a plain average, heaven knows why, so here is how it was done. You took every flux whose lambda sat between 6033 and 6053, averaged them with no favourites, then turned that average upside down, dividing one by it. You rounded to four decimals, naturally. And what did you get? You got 0.0412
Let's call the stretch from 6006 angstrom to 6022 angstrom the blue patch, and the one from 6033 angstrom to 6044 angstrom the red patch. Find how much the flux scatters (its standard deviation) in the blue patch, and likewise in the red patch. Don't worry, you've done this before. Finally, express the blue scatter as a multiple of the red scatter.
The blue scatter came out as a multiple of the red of 1.1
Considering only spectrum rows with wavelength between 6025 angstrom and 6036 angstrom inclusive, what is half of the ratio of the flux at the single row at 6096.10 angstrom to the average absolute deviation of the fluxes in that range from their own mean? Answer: 67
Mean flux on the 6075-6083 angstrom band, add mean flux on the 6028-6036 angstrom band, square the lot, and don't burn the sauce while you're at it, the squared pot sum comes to 2289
